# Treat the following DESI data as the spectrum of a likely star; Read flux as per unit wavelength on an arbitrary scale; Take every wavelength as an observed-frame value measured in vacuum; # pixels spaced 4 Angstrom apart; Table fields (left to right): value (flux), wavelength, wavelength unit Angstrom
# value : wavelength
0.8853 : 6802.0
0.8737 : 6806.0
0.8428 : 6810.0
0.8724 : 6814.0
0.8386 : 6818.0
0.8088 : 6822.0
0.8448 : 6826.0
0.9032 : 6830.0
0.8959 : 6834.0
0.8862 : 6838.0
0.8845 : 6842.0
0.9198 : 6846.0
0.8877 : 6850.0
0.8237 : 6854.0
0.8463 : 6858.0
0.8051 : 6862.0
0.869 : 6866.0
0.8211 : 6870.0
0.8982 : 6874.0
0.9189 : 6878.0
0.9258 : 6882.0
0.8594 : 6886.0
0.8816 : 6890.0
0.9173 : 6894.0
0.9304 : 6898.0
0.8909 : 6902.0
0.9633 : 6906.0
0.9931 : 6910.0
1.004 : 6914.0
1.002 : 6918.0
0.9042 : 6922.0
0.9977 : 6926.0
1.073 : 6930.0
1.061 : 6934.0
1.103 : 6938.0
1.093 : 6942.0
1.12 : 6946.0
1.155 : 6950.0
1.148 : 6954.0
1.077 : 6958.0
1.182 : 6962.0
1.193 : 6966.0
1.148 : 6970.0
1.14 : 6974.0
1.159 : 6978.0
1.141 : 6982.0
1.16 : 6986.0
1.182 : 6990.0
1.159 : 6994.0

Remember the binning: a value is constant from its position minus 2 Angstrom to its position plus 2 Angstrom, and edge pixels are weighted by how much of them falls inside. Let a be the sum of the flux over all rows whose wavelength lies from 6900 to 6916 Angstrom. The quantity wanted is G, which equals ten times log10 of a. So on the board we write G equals 5.9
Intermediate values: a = 3.85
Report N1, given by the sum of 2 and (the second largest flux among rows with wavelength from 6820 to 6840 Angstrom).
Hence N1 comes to 2.90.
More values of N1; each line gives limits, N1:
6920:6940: 3.07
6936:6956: 3.15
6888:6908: 2.93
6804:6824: 2.87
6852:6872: 2.85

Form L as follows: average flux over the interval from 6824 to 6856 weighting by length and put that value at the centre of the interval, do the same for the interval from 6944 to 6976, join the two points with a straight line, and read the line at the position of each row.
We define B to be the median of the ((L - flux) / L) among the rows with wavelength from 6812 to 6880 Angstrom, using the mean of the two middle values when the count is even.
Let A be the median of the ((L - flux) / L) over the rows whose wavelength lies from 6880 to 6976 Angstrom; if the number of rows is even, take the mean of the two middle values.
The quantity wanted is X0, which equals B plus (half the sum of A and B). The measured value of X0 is 0.04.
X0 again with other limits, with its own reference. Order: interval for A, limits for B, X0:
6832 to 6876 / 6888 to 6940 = 0.12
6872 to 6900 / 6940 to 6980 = 0.04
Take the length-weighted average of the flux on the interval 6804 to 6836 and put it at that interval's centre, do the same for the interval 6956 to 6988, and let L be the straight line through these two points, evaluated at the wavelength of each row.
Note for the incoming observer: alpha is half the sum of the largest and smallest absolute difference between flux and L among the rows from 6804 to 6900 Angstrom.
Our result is 0.068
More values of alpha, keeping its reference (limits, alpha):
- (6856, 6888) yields 0.093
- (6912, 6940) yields 0.077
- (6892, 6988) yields 0.075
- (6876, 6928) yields 0.093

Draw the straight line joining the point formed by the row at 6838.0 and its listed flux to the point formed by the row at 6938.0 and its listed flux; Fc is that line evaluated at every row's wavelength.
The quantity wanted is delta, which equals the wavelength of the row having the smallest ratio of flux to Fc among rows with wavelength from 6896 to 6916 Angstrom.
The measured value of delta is 6902.0 Angstrom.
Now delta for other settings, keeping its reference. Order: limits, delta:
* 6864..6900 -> 6870.0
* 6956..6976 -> 6958.0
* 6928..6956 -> 6934.0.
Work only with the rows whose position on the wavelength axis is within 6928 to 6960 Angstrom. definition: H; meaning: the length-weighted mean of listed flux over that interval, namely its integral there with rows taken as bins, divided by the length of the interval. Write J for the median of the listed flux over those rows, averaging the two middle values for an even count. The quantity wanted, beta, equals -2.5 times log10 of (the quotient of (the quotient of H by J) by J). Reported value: 0.10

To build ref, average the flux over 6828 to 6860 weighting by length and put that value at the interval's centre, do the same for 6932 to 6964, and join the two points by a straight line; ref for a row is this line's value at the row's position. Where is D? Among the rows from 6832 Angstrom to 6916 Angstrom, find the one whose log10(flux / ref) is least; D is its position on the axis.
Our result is 6862.0 Angstrom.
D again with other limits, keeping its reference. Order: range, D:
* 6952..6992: 6958.0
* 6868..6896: 6870.0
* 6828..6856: 6854.0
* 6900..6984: 6922.0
